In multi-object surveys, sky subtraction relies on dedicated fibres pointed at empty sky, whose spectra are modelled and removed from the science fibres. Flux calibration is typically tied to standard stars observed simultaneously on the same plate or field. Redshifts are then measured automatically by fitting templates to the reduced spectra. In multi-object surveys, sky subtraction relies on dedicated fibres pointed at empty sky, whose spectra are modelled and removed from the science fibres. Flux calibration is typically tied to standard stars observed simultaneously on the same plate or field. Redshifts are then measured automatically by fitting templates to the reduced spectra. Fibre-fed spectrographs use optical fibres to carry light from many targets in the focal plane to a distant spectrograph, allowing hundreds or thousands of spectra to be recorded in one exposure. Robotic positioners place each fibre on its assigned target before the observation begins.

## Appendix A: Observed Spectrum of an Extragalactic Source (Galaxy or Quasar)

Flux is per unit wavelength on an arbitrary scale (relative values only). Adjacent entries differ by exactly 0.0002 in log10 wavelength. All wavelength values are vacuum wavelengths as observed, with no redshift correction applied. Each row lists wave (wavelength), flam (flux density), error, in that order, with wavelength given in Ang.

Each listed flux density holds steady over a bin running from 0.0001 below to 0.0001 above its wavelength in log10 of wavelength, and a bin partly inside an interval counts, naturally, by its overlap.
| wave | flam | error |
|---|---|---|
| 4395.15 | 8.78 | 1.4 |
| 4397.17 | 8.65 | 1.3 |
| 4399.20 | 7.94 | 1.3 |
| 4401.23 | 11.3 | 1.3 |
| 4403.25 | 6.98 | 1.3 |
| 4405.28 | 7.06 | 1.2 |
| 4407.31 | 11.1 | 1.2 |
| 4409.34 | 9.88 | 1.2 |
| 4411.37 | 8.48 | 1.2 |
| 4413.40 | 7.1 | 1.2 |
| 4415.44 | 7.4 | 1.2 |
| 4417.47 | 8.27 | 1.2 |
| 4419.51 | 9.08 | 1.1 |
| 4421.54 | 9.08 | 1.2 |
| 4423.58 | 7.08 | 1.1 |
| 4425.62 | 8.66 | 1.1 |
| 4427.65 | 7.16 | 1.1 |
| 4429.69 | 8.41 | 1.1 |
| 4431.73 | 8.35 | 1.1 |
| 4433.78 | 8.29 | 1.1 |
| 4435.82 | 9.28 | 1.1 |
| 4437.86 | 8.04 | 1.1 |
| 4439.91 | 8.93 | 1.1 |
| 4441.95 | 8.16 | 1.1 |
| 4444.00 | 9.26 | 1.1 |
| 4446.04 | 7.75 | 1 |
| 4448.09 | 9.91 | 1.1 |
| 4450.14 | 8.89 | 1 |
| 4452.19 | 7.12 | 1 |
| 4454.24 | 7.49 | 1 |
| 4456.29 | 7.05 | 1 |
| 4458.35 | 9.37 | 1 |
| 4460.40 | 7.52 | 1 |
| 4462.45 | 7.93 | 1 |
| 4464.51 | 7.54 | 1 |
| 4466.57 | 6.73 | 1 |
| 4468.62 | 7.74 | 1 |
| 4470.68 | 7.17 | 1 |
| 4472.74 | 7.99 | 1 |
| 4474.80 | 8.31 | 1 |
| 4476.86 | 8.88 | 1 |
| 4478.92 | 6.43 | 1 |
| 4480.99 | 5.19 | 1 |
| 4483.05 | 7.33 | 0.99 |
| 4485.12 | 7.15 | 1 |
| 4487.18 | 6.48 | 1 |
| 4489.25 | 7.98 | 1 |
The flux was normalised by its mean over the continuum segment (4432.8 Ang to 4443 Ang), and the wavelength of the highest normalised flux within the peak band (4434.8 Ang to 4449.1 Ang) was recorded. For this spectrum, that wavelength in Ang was 4448.09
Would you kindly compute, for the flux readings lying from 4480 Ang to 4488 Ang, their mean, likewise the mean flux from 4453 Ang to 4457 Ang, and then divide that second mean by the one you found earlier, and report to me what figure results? 1.11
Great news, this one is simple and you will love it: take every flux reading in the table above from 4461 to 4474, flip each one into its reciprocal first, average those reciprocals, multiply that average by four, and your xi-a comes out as 0.53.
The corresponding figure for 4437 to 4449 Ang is 0.46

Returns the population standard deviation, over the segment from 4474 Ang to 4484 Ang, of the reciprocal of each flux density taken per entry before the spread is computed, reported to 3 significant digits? 0.0286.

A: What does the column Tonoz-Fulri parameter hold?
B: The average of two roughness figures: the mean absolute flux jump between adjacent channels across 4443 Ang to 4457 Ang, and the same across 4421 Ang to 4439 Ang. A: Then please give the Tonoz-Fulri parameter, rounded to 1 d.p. 1.1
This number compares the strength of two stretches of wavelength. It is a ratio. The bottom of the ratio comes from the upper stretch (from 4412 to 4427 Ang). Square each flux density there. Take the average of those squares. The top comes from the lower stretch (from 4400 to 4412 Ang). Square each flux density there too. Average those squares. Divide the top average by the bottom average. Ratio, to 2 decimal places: 1.31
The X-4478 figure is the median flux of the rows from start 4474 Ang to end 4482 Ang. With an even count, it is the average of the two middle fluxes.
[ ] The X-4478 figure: 7.4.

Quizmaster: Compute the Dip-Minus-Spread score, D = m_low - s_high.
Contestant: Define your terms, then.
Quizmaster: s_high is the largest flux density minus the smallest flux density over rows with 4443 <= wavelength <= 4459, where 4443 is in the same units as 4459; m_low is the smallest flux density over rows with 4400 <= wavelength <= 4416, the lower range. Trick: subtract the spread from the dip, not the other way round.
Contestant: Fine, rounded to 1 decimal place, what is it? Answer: 4.1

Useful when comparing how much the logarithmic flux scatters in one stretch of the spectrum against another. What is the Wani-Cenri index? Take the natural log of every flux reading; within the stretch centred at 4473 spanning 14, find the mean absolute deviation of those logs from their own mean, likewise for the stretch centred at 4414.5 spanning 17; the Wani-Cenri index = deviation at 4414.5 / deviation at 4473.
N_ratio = 1.2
